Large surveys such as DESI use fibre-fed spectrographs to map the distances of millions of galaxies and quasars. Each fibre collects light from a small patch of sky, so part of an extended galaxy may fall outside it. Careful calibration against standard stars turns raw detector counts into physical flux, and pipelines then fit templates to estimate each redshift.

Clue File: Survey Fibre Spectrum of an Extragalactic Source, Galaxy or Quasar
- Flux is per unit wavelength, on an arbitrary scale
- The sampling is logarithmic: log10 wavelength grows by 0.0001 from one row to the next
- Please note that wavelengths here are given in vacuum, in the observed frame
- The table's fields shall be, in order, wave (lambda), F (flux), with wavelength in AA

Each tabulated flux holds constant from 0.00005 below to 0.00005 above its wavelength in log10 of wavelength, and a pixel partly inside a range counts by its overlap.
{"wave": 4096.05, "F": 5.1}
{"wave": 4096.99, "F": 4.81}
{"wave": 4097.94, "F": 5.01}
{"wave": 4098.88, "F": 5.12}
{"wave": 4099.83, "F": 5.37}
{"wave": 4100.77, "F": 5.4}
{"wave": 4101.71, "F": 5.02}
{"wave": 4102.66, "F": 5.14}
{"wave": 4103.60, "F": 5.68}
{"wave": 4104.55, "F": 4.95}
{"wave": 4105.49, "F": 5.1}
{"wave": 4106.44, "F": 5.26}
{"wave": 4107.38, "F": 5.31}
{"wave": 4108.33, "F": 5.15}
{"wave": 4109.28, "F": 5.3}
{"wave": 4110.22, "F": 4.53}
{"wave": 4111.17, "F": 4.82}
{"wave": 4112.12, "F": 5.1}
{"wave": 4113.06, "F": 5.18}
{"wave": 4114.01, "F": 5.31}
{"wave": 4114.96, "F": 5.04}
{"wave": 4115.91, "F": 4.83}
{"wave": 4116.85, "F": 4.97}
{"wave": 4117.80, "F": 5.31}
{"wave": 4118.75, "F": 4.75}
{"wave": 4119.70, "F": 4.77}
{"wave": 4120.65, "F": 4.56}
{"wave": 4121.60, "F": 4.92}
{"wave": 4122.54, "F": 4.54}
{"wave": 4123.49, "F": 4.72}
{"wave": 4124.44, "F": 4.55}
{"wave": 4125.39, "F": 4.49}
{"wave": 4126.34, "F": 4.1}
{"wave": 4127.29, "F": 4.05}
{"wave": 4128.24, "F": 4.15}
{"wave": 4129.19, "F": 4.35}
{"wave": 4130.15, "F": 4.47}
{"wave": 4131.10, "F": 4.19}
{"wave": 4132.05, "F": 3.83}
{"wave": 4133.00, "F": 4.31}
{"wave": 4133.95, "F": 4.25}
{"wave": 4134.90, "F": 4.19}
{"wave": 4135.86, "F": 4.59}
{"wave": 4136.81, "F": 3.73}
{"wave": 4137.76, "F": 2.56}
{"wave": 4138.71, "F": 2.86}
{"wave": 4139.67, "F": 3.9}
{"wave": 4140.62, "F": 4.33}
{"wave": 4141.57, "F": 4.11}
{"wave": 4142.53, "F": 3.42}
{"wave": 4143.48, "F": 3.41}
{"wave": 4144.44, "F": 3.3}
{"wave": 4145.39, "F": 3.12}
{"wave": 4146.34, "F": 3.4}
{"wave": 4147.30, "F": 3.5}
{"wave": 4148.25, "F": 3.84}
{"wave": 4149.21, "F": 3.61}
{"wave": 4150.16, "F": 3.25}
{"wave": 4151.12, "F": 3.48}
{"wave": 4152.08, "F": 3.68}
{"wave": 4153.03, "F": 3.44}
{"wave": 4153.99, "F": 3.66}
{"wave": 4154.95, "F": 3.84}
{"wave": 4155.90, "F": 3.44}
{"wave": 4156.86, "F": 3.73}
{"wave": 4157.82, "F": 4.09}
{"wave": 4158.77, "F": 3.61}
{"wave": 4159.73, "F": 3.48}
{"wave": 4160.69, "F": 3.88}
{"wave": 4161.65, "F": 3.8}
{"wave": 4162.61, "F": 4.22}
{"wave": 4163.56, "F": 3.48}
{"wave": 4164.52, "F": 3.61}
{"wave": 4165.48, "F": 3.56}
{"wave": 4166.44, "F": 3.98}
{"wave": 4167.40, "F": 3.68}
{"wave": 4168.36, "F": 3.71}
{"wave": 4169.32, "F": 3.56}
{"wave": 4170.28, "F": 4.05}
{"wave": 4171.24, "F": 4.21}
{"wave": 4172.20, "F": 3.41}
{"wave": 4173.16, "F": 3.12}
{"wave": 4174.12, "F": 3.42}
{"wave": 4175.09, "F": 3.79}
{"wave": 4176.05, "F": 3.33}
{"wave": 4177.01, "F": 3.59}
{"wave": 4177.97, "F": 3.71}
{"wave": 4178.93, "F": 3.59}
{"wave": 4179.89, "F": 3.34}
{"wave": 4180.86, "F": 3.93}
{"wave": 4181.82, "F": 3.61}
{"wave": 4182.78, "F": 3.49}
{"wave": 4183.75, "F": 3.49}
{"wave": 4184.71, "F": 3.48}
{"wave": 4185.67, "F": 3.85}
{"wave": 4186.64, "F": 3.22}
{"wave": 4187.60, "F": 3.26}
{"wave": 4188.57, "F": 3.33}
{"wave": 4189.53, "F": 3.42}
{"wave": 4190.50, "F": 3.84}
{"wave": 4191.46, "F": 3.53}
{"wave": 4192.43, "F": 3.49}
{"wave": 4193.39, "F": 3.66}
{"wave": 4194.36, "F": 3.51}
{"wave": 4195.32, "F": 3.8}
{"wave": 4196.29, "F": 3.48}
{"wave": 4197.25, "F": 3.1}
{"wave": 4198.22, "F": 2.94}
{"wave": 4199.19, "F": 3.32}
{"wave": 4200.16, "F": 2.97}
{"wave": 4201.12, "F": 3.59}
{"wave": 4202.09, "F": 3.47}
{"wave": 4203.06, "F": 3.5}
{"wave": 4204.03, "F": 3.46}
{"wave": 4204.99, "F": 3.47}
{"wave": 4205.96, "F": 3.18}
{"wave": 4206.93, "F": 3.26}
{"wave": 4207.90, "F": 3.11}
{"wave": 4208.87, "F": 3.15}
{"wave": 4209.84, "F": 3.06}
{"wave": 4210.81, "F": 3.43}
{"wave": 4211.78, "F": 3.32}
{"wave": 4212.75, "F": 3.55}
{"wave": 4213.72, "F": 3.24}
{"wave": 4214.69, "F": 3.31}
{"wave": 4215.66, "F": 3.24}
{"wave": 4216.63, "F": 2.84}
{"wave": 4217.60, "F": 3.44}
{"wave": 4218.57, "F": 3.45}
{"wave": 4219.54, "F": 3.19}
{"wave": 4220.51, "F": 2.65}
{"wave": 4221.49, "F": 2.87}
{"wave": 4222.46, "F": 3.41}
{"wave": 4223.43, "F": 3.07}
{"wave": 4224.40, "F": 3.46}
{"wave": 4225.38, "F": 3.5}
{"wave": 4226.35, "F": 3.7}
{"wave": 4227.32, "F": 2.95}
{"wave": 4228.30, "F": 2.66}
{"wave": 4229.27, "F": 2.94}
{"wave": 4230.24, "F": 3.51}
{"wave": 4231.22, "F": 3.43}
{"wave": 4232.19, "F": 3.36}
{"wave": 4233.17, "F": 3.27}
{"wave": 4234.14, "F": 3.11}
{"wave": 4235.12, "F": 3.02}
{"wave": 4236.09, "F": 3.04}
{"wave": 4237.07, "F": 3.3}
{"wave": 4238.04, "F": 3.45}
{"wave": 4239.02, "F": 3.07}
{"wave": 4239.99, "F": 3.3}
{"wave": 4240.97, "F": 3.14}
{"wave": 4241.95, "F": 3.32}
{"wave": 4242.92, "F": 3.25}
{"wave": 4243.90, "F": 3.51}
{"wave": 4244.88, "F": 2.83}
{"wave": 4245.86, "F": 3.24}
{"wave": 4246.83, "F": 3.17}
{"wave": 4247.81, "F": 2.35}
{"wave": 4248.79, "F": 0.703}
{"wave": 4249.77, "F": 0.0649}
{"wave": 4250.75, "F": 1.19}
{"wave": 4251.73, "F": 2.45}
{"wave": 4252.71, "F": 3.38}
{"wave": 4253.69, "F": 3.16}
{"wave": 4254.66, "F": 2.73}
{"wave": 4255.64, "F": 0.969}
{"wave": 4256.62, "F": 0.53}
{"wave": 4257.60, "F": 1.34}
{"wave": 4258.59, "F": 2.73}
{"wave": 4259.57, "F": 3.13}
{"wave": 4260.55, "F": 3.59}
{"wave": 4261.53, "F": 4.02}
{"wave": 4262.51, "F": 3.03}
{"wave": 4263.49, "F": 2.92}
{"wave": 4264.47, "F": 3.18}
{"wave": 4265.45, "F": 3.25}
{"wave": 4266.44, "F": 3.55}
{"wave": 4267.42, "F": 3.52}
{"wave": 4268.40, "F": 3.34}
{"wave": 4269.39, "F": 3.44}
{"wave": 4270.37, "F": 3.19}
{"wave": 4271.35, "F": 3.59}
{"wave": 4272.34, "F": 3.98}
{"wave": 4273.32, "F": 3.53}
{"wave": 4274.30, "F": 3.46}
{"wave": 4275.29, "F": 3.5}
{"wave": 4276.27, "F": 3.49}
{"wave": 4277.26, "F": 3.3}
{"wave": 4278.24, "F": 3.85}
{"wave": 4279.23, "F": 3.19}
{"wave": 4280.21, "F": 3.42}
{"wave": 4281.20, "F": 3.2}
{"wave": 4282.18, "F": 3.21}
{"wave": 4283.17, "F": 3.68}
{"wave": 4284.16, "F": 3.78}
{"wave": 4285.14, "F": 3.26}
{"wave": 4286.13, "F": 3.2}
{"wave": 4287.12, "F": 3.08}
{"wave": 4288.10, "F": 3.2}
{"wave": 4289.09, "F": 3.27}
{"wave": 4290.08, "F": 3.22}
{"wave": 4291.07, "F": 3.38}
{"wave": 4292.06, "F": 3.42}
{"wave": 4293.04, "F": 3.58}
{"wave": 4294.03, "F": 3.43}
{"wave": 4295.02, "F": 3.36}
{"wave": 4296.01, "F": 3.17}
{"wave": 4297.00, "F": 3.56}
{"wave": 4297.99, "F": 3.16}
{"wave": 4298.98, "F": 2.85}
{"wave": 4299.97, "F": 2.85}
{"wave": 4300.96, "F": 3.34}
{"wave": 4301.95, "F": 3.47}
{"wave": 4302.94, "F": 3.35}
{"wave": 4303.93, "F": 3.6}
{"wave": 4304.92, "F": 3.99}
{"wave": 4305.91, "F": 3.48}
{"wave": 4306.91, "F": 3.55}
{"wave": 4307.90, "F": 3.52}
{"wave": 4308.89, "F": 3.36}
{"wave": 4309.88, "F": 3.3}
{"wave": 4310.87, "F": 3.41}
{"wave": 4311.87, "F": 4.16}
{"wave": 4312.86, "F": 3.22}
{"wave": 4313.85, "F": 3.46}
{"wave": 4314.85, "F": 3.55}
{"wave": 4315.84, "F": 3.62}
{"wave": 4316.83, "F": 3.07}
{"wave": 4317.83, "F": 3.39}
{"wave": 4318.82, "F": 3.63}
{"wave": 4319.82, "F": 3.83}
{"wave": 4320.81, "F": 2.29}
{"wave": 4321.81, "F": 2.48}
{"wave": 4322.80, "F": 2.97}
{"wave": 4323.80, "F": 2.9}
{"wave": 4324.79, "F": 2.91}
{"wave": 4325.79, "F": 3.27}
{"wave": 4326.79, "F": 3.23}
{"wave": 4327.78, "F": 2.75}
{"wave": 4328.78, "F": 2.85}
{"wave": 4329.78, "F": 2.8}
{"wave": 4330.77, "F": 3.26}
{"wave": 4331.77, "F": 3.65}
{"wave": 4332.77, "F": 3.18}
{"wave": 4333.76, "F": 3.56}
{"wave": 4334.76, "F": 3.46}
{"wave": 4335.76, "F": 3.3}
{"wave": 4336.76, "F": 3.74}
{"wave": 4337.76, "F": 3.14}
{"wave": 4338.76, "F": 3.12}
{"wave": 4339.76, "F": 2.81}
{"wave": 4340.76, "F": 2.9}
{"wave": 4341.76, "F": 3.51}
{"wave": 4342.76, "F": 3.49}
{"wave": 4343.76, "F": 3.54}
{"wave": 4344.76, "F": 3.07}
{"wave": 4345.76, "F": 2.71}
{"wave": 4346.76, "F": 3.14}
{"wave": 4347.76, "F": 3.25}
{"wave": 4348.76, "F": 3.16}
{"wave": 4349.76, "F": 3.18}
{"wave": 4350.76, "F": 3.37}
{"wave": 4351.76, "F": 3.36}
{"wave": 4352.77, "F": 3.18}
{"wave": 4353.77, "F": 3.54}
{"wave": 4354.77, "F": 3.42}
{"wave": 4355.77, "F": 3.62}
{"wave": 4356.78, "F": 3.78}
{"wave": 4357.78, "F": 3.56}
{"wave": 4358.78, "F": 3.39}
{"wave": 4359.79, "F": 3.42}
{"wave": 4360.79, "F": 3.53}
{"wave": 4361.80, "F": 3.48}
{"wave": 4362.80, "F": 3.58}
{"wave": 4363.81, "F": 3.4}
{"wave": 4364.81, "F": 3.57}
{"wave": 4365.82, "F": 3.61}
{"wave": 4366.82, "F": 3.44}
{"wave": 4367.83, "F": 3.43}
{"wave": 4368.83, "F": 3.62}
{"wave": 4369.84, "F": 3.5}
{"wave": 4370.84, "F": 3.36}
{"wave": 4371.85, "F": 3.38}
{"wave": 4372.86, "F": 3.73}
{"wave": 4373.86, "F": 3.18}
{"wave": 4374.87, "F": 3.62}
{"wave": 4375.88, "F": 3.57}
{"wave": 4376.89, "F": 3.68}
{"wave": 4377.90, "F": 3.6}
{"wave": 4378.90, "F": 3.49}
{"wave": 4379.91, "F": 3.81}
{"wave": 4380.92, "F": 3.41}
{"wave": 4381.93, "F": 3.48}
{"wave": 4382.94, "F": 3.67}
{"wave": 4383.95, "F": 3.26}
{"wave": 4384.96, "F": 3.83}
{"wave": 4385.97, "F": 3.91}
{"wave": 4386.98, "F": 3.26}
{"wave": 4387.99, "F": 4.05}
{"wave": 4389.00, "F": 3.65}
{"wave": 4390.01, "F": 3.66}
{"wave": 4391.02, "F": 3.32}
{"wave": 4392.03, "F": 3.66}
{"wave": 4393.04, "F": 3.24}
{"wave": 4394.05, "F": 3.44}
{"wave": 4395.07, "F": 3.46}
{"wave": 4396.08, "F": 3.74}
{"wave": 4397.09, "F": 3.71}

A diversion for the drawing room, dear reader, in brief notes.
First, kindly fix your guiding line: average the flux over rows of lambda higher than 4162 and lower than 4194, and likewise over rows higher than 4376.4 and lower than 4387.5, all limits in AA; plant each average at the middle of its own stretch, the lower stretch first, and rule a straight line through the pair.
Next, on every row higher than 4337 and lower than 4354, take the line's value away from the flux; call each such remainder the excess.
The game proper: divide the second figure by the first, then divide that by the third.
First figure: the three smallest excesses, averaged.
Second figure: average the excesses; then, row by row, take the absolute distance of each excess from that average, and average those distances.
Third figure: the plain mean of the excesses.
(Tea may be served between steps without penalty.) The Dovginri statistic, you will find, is 0.6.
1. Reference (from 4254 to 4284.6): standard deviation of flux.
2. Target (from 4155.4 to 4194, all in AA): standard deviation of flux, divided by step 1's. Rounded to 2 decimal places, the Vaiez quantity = 0.33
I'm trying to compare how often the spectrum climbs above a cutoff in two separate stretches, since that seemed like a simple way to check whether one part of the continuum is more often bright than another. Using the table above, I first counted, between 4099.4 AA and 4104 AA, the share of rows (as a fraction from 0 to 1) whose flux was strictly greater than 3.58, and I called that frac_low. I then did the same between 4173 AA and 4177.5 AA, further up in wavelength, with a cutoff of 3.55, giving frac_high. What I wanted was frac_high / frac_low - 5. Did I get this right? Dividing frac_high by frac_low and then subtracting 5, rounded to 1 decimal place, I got -4.6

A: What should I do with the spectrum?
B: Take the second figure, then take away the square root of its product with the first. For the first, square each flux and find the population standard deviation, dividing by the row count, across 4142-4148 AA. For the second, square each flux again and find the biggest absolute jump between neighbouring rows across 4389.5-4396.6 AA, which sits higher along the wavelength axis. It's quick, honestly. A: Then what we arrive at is 1.4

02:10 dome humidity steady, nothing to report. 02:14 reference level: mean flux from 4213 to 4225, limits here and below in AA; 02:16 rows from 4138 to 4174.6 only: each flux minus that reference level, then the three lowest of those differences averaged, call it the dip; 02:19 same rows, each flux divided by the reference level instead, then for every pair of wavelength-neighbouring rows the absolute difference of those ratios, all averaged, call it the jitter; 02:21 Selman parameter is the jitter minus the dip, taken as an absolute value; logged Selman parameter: 0.25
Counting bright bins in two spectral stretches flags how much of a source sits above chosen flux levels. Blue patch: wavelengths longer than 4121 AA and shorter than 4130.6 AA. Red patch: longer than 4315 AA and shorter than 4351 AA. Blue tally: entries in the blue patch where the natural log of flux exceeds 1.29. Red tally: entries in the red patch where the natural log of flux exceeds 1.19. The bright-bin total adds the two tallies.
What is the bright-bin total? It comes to 23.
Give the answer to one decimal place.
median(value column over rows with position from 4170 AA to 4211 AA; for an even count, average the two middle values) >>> 3.5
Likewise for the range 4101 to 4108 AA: 5.1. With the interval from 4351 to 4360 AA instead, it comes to 3.4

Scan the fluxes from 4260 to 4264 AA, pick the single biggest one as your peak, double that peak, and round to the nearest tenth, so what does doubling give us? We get 8.0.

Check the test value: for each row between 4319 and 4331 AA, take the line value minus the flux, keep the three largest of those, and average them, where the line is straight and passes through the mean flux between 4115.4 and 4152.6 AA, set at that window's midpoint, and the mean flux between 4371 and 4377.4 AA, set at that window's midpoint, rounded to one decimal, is 1.1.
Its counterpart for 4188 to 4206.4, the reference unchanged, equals 0.9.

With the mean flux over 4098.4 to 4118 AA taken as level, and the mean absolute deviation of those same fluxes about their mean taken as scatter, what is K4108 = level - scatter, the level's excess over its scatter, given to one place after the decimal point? 5.0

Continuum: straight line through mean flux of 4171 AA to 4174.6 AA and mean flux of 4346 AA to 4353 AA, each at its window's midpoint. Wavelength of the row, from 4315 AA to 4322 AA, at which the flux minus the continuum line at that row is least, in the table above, 4320.81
